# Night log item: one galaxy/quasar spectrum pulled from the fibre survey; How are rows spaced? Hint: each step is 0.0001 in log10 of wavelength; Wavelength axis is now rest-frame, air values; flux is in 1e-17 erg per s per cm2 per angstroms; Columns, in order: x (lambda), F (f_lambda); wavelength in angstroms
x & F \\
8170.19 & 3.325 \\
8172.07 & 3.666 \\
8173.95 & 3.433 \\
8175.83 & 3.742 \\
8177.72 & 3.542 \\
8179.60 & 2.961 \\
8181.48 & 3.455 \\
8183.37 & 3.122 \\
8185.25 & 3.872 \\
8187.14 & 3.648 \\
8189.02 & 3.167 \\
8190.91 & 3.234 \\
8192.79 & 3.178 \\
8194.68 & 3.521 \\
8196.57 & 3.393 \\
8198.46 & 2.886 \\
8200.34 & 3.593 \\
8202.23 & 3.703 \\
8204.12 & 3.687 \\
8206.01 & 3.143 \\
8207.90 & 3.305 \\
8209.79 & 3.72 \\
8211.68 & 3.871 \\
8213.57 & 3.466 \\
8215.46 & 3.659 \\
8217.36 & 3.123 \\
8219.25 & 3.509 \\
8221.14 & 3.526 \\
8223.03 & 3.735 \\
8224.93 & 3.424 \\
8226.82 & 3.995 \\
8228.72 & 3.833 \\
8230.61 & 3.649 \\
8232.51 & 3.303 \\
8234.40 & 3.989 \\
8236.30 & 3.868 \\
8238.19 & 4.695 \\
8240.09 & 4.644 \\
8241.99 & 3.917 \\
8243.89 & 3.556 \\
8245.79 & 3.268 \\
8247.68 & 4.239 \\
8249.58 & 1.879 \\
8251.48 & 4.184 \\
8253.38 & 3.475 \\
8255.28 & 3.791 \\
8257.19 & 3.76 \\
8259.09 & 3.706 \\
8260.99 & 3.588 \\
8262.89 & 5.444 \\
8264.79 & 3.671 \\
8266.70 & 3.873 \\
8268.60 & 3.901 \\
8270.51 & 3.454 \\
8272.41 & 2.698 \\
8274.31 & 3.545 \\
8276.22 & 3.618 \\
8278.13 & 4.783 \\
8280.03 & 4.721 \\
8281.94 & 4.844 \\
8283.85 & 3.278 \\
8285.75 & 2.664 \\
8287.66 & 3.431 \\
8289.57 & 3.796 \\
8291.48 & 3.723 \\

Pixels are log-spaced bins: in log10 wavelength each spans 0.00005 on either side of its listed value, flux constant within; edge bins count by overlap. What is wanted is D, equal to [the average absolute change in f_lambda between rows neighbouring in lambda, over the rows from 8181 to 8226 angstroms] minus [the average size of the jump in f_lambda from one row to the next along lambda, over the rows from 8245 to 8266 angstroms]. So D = -0.7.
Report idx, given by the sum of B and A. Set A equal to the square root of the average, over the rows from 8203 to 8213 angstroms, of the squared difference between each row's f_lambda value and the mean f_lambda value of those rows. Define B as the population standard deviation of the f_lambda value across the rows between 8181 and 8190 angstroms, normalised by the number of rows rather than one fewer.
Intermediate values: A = 0.27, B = 0.28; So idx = 0.56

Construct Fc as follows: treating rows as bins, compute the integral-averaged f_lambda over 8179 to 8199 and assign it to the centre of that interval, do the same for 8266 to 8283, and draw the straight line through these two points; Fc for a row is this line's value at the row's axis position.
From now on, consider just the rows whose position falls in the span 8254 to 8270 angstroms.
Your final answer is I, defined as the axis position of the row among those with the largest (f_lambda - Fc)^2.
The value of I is 8262.89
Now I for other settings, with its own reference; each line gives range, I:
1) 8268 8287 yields 8285.75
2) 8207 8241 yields 8238.19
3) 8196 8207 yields 8198.46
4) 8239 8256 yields 8249.58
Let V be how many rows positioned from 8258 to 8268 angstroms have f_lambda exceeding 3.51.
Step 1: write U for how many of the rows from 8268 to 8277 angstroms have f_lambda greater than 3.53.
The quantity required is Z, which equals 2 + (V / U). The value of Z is 3.67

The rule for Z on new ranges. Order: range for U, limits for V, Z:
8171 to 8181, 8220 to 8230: 3.33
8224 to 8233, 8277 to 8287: 3.00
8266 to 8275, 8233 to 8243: 3.67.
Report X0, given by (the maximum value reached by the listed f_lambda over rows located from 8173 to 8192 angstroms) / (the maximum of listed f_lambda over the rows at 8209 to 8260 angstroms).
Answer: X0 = 0.82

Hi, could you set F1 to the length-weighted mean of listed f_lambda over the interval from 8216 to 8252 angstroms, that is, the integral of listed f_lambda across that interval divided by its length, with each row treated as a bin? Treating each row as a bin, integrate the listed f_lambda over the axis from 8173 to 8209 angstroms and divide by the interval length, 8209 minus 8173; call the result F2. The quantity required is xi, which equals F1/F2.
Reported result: 1.09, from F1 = 3.70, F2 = 3.40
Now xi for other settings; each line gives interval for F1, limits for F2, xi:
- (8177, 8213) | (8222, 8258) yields 0.91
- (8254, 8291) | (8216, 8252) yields 1.03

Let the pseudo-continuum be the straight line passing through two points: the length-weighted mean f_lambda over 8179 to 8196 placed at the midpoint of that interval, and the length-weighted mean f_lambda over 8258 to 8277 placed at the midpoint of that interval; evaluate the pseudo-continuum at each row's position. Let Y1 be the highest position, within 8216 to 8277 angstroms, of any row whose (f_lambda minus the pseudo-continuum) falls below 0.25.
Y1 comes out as 8276.22 angstroms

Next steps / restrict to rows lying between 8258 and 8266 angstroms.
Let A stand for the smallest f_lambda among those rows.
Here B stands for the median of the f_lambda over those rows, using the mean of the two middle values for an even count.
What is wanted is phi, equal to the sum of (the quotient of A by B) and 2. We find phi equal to 2.97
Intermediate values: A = 3.588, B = 3.7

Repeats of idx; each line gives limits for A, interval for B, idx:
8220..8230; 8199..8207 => 0.43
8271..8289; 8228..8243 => 1.25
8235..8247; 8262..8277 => 1.25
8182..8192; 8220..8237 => 0.53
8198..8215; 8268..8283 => 1.02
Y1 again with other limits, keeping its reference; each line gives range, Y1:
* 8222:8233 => 8232.51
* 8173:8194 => 8192.79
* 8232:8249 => 8245.79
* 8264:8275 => 8274.31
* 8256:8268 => 8266.70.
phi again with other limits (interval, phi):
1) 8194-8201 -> 2.83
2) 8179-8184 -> 2.95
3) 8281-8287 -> 2.81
